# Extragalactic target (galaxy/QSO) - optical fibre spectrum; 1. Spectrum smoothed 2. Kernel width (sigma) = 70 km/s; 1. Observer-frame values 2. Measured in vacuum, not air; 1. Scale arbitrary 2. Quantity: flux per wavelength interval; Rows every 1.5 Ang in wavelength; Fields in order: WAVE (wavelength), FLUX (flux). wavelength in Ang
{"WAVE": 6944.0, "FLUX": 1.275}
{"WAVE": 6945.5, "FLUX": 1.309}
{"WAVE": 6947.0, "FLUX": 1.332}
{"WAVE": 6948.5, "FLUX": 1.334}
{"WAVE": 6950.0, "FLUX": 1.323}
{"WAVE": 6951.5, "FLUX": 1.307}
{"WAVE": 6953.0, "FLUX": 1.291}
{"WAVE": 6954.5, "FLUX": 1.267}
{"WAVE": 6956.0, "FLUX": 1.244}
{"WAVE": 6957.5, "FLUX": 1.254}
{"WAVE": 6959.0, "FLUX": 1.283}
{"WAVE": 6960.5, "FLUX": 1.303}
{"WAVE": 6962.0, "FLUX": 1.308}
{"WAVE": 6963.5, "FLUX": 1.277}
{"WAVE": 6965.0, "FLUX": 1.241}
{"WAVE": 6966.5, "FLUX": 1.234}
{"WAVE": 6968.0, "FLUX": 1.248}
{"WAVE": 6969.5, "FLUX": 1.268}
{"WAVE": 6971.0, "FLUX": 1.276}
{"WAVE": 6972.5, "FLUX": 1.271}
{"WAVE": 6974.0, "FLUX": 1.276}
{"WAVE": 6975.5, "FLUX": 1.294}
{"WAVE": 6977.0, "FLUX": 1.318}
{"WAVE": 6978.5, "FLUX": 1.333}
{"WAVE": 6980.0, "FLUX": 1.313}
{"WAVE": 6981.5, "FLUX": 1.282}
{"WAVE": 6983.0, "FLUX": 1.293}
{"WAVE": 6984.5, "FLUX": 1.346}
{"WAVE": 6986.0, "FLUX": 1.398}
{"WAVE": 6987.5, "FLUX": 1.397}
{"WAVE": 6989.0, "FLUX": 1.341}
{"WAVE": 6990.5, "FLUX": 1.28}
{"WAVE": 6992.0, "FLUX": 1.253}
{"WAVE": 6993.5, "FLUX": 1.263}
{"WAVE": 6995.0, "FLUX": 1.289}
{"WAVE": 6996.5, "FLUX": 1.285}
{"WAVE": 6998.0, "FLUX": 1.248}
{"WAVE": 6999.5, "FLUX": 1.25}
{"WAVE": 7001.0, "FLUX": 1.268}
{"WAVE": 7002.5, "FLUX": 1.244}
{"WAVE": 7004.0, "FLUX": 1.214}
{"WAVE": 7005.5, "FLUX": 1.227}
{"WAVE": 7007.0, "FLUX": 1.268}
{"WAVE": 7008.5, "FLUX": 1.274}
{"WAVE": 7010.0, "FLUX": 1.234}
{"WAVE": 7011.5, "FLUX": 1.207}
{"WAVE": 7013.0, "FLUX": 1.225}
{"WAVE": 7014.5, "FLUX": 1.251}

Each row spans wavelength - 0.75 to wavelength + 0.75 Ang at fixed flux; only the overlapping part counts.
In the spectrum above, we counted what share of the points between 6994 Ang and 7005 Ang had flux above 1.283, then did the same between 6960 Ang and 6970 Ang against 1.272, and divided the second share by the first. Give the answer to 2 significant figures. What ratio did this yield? 1.5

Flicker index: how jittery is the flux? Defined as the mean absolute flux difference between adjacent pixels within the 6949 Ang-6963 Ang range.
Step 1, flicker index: 0.018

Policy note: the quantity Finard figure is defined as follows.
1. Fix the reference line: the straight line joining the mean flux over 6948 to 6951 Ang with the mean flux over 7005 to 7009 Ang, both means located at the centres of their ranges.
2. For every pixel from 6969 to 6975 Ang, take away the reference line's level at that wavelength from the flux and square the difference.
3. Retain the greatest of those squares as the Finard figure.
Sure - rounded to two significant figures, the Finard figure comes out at 0.0012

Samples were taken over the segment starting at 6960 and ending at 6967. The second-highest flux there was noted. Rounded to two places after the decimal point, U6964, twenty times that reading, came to 26.06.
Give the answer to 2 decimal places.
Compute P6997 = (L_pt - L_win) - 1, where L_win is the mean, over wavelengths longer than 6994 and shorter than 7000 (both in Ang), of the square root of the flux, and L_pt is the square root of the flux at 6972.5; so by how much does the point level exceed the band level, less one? -1.00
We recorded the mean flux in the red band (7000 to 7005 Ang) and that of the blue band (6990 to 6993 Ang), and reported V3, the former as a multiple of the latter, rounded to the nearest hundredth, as 0.98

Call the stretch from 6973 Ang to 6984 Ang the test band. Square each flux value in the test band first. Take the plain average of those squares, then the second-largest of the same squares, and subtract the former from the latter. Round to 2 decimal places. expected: 0.04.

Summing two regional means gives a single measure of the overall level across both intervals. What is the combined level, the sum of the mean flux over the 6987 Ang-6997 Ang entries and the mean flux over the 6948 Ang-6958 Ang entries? 2.59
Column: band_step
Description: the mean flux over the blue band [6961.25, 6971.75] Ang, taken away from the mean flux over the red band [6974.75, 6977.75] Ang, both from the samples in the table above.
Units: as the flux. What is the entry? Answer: 0.04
